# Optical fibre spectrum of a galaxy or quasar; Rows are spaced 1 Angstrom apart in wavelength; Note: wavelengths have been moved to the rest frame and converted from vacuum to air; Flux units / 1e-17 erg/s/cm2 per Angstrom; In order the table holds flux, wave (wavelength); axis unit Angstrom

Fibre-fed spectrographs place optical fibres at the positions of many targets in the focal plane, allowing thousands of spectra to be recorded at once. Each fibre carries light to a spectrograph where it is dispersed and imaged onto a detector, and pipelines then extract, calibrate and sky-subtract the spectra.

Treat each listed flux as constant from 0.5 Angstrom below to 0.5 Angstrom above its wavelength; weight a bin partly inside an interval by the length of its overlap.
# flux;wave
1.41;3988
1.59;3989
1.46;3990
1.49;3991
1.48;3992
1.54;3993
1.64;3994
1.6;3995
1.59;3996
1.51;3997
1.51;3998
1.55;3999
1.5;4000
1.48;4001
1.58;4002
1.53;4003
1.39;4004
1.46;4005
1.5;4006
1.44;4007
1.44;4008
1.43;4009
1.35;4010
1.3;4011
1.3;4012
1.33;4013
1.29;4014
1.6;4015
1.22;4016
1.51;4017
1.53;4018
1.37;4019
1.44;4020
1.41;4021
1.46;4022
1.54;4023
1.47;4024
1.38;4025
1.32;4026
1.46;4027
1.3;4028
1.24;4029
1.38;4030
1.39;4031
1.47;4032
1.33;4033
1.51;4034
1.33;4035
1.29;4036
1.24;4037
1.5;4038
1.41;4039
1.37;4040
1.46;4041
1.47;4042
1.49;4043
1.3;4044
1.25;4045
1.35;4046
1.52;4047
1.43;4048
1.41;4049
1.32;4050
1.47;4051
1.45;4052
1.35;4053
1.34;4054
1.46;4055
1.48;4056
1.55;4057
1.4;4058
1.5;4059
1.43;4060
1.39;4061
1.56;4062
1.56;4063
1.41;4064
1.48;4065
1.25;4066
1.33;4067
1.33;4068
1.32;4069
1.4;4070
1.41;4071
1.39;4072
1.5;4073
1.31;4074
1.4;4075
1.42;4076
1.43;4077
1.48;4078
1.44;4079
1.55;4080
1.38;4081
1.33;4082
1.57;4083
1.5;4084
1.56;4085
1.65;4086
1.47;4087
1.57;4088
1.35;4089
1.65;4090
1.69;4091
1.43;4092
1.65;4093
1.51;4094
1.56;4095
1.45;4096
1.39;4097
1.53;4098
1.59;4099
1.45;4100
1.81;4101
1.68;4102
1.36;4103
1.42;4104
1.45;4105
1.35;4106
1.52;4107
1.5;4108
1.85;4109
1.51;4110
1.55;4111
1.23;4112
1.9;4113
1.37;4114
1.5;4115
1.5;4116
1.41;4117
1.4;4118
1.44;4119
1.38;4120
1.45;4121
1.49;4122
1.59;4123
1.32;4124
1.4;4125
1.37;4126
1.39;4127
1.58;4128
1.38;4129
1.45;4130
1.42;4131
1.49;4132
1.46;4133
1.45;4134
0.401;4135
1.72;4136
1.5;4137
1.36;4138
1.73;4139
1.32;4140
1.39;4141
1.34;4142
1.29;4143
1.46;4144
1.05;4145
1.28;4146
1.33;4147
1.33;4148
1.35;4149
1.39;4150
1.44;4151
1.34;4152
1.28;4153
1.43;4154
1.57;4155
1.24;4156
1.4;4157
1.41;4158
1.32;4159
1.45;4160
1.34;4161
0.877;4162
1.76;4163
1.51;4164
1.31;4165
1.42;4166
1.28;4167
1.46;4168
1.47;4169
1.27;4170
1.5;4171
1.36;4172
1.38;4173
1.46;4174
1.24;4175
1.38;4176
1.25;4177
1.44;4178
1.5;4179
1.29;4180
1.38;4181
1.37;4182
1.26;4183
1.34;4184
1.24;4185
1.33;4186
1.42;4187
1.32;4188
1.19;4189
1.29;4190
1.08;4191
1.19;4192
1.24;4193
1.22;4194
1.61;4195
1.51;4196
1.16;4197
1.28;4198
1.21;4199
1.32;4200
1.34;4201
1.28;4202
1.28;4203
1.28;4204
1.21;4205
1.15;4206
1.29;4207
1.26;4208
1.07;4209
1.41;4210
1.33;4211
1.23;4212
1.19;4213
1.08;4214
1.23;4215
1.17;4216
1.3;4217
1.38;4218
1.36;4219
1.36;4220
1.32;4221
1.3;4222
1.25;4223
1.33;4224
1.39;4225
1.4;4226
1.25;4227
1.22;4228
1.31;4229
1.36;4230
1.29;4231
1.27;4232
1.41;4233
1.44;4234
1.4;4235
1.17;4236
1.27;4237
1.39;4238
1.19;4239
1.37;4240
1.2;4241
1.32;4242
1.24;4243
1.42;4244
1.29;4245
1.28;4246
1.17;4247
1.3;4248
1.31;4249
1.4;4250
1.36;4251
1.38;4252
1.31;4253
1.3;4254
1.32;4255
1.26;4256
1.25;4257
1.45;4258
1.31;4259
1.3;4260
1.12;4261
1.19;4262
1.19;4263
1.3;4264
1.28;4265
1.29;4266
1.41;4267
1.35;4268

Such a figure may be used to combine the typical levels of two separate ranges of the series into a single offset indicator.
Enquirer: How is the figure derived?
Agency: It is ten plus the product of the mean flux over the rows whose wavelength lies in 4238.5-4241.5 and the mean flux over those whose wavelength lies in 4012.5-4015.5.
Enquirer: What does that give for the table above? 11.8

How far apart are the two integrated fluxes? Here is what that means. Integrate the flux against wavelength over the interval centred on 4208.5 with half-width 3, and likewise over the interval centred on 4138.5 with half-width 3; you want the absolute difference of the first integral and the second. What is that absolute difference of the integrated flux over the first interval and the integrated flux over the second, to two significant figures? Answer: 1.5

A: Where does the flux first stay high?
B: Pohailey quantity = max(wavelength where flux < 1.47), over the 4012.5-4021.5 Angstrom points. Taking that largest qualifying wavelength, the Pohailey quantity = 4021 Angstrom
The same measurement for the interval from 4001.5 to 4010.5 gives 4010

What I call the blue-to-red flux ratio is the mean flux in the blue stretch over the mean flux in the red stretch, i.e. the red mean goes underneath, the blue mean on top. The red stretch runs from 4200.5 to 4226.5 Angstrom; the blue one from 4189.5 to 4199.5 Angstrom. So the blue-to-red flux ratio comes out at 1.00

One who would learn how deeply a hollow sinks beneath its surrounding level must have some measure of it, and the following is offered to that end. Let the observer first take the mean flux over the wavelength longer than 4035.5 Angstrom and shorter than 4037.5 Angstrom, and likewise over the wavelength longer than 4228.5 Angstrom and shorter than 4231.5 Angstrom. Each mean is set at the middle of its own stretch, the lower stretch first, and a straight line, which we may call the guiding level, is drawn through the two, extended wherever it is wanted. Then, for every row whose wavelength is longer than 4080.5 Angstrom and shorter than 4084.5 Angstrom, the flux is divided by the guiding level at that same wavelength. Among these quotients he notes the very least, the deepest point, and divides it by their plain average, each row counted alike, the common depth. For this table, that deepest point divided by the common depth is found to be 0.921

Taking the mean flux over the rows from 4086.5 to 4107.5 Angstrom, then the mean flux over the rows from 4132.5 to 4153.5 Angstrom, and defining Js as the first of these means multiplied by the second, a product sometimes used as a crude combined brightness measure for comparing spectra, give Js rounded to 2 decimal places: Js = 2.04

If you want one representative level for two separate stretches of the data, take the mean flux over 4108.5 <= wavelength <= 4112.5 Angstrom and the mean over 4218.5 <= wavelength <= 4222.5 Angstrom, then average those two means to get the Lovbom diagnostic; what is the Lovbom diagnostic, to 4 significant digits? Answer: 1.435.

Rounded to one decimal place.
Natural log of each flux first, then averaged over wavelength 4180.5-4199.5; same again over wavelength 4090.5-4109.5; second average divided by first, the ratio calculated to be 1.7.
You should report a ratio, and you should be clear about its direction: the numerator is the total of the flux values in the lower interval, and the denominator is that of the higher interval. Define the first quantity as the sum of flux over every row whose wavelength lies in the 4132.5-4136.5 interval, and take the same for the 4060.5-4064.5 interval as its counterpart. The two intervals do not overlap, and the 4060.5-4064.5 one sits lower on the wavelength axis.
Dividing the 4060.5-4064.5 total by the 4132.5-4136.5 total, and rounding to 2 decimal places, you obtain 1.18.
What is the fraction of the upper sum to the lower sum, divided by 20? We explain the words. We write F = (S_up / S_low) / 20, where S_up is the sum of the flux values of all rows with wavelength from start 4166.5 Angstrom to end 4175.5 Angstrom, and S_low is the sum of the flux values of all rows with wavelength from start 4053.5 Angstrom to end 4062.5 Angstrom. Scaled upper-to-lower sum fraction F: 0.0474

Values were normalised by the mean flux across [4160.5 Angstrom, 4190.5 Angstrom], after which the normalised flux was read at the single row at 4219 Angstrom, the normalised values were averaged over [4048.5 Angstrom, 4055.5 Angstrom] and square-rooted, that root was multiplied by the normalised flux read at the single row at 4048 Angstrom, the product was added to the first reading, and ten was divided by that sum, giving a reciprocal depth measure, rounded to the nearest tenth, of 4.8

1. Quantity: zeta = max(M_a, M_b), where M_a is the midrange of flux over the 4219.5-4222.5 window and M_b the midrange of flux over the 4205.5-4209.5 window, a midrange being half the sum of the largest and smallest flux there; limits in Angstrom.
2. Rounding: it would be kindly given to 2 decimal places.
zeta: 1.33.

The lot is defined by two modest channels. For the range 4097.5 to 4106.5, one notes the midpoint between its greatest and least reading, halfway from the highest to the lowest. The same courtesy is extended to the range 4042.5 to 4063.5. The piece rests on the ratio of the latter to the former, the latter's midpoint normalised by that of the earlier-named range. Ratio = 0.89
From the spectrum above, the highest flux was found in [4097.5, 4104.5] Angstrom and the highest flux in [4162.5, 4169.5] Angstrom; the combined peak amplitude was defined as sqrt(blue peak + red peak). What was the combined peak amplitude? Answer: 1.89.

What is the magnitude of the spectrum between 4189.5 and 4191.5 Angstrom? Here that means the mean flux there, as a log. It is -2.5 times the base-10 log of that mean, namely -0.18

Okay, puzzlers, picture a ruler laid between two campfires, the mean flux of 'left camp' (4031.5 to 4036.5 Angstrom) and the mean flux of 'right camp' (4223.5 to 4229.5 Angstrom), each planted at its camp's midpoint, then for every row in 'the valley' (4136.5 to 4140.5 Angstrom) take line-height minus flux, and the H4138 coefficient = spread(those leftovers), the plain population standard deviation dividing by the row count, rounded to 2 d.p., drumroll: 0.16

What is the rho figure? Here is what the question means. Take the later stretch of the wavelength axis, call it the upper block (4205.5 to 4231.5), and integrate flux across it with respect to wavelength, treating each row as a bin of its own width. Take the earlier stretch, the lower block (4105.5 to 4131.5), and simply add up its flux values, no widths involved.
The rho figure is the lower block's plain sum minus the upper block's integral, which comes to 5.0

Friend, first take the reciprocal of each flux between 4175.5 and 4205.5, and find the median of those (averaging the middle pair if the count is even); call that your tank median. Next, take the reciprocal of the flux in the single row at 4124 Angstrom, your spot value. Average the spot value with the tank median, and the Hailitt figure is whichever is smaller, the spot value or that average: 0.76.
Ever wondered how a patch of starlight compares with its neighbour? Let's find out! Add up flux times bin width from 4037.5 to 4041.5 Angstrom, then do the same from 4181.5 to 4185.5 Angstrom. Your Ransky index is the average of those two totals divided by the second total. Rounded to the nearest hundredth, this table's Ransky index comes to 1.05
